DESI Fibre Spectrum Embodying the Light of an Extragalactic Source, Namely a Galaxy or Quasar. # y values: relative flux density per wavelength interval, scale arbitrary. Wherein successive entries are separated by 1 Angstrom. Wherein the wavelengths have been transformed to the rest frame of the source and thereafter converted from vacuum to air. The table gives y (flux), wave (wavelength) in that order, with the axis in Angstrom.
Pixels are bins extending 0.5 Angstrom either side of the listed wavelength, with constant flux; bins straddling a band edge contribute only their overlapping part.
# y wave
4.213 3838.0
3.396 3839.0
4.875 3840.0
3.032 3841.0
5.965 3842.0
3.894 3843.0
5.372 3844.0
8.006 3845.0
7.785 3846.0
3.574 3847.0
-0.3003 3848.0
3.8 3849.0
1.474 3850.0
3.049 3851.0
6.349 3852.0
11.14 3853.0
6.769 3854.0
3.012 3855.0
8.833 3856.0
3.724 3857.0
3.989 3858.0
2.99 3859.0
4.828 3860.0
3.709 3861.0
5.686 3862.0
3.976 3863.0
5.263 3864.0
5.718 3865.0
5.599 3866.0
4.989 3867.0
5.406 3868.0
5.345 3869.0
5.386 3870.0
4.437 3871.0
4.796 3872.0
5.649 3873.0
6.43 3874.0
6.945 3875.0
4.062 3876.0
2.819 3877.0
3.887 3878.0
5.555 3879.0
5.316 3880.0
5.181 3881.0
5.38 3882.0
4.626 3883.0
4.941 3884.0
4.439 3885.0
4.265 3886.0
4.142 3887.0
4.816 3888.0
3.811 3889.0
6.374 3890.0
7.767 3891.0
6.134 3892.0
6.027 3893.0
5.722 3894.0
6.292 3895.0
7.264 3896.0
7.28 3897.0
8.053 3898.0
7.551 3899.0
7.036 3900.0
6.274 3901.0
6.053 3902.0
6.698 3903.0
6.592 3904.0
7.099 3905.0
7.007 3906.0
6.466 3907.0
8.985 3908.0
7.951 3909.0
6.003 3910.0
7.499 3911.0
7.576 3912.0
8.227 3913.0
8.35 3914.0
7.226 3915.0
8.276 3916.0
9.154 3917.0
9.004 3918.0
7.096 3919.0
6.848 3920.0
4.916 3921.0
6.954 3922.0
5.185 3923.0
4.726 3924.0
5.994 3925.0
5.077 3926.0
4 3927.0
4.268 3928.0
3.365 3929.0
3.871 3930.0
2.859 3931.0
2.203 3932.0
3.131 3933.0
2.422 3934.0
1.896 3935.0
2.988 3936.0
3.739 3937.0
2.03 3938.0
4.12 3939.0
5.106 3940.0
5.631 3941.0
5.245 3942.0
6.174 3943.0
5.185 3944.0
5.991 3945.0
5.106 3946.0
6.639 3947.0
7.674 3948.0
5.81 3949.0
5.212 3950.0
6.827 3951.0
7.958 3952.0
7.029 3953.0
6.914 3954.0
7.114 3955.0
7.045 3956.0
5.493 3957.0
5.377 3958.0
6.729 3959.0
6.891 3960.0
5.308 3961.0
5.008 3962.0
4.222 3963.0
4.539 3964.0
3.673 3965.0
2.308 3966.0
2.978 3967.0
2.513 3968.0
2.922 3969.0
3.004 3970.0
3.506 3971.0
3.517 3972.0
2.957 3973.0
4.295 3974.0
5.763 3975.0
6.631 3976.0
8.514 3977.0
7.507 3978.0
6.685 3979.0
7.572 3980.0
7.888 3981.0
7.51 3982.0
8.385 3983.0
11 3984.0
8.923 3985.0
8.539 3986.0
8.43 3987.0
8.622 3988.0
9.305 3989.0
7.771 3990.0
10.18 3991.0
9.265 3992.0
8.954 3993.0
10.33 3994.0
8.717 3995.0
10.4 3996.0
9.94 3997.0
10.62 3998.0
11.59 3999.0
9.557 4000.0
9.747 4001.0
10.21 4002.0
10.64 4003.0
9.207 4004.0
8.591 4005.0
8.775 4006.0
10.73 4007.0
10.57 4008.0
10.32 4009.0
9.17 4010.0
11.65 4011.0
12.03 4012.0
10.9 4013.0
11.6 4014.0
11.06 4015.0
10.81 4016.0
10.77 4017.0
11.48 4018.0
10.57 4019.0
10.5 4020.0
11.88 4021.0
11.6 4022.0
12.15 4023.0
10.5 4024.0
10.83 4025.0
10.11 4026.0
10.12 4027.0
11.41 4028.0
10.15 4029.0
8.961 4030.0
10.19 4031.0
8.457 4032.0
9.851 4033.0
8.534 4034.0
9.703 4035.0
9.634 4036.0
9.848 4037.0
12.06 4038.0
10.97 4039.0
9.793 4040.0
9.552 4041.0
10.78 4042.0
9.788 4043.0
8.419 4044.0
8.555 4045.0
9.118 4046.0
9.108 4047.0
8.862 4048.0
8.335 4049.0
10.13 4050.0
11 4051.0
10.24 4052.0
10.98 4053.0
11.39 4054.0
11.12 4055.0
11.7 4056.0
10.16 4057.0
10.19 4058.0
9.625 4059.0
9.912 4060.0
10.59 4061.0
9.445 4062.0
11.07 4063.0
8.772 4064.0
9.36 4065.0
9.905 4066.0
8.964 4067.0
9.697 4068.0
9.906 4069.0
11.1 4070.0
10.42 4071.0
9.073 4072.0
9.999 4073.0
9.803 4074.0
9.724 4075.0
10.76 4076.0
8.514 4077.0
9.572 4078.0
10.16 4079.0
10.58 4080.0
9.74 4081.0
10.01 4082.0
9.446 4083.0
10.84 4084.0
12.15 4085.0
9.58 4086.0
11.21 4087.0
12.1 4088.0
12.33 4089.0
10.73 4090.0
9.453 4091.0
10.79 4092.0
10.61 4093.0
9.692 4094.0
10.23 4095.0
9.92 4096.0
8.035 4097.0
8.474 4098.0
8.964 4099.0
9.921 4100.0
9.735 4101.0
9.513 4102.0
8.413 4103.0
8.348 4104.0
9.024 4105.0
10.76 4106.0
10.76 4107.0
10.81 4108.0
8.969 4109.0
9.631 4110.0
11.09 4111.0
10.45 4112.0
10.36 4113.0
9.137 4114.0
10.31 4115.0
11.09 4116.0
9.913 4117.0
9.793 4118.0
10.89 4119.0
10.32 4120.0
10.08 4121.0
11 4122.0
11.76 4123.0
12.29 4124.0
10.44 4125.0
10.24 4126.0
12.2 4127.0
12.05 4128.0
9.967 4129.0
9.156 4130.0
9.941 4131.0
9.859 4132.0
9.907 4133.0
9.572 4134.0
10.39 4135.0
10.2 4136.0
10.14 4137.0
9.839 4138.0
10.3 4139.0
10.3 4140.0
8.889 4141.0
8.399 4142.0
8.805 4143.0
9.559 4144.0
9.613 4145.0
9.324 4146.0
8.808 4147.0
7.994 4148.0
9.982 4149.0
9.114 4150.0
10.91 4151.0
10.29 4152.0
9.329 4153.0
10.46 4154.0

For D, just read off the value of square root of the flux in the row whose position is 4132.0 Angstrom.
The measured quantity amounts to 3.14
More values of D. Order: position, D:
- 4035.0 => 3.11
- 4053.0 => 3.31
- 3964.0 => 2.13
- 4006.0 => 2.96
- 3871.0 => 2.11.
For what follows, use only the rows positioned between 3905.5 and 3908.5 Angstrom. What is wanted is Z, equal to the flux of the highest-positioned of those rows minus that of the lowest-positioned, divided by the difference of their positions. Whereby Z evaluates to 0.99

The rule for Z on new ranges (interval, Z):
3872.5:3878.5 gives -0.35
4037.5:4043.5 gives -0.45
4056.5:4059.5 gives -0.27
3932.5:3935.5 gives -0.62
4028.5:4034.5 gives -0.32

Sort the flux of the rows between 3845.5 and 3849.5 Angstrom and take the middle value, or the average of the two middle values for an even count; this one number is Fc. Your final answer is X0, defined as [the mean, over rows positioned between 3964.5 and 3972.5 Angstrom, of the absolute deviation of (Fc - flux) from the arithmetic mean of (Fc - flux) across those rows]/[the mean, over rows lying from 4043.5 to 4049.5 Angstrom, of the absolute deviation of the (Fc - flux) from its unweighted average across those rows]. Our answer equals 1.3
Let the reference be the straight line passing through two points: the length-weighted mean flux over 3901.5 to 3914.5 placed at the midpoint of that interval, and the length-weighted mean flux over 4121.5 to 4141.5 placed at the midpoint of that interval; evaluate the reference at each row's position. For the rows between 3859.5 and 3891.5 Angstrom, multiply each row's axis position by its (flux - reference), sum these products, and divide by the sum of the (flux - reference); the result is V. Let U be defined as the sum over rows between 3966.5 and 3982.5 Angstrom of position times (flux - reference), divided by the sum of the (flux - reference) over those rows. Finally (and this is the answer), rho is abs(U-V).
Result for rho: 95.7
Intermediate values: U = 3971.6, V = 3875.9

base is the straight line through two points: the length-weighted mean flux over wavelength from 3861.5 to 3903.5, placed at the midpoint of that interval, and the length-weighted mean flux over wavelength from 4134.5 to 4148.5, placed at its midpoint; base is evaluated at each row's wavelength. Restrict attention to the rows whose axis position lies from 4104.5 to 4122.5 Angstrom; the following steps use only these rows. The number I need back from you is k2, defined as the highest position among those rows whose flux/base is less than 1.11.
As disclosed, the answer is 4121.0 Angstrom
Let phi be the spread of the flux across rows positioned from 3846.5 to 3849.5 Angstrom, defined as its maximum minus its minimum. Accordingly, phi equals 4.1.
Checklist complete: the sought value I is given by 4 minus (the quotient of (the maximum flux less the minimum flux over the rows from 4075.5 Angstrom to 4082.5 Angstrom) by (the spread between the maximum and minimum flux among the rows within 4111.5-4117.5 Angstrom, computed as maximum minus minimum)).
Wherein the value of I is 2.8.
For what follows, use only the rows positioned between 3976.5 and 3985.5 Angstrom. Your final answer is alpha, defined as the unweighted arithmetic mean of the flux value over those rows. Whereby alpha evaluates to 8.2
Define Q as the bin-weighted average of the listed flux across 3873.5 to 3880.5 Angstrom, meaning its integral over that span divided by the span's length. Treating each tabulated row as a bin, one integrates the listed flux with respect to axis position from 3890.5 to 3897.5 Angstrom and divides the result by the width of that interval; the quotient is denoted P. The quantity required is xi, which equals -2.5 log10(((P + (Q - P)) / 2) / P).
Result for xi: 1.1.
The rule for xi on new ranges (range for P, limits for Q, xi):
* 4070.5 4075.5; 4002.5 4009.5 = 0.7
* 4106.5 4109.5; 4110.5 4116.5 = 0.7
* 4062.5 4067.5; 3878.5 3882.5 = 1.4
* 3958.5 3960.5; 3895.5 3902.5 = 0.7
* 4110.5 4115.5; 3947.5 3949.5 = 1.2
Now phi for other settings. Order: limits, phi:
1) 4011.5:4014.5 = 1.1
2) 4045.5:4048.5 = 0.3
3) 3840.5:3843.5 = 2.9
